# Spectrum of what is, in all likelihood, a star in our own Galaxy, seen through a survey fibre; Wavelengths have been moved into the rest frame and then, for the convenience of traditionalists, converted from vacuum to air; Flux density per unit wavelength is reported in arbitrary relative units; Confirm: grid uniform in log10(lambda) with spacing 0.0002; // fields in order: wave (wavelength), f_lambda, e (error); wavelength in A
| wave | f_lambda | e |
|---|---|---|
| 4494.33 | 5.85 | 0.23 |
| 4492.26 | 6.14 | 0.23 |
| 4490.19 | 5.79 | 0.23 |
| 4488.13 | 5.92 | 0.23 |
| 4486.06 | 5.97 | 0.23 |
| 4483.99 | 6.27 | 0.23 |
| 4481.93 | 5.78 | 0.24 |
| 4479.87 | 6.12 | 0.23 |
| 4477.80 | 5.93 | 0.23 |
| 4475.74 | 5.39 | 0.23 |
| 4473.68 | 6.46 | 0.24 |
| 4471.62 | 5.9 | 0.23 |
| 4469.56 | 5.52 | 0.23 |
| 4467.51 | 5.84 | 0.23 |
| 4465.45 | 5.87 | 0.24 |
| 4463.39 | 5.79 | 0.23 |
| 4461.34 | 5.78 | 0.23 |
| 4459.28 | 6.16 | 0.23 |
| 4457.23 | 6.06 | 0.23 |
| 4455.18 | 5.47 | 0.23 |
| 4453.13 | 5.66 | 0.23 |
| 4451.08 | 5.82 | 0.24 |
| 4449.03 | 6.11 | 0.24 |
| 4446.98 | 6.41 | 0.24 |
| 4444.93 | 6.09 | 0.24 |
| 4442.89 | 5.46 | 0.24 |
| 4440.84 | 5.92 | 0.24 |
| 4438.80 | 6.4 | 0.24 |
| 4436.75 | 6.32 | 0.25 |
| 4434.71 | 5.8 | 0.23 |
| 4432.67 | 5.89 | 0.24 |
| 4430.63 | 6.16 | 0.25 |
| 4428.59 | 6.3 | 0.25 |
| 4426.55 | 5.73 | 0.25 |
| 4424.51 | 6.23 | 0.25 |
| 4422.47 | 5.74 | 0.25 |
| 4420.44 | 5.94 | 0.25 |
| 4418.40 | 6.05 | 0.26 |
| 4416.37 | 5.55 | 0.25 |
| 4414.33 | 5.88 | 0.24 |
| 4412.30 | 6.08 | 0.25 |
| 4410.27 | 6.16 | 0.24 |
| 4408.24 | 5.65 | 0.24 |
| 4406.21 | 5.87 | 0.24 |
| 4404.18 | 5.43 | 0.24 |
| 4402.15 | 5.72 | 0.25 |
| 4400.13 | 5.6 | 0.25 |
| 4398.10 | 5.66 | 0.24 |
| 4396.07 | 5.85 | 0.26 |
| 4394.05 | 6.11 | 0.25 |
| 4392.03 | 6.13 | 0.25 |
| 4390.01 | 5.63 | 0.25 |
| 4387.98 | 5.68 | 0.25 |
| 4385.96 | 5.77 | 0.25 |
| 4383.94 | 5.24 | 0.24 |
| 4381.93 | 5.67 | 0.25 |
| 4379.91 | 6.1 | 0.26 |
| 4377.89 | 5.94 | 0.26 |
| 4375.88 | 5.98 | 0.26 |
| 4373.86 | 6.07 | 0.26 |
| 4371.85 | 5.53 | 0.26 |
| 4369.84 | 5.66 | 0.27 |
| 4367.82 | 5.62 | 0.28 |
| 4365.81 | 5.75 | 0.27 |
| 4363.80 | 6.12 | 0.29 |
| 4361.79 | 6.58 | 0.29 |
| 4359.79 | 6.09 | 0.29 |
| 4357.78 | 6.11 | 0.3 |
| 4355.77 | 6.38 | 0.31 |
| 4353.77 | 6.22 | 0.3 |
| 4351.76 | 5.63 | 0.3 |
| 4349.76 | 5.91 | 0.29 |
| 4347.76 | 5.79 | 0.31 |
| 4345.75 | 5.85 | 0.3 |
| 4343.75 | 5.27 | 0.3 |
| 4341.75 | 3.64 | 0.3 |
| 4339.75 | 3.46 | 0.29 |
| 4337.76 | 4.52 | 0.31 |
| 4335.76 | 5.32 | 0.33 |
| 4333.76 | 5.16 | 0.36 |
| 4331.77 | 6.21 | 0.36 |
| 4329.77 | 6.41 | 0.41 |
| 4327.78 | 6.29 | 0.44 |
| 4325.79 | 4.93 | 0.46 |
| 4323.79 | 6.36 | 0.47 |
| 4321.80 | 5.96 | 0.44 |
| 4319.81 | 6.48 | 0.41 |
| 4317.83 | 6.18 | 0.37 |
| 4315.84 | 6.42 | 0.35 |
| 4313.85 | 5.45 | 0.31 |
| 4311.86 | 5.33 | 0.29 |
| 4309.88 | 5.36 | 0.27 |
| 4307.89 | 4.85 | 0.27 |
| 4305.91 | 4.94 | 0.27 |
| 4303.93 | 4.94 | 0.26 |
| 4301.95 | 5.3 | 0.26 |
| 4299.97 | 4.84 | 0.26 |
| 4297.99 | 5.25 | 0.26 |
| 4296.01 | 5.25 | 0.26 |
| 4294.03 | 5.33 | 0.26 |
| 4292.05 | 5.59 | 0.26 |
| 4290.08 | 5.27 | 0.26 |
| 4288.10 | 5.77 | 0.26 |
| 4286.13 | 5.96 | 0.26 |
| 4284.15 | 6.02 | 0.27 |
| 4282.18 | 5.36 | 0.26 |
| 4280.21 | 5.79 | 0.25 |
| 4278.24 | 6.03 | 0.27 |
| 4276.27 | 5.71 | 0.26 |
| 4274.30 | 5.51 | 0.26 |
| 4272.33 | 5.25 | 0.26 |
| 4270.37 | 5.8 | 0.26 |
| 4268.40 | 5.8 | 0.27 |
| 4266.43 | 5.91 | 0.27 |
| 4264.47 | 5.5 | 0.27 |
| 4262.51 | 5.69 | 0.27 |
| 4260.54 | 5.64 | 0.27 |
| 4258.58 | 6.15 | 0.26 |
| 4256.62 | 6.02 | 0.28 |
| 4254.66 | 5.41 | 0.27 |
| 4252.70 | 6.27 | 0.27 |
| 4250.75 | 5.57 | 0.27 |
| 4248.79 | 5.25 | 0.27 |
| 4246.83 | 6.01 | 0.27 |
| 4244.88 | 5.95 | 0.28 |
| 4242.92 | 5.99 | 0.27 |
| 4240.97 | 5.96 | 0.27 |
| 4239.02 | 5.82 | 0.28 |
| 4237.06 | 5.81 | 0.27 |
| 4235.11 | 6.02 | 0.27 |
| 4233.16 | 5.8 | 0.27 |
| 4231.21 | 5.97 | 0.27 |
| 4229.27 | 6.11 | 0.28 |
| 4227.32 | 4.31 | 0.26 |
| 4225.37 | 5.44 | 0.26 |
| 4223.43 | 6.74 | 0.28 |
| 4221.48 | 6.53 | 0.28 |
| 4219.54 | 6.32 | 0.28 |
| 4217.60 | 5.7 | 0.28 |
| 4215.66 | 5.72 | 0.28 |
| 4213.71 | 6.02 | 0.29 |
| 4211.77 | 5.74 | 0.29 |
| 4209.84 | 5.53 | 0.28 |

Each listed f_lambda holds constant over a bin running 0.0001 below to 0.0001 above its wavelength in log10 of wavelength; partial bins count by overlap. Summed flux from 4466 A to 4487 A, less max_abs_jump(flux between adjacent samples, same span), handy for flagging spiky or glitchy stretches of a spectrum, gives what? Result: 58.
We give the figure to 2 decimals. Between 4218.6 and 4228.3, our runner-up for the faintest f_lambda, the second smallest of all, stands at 5.44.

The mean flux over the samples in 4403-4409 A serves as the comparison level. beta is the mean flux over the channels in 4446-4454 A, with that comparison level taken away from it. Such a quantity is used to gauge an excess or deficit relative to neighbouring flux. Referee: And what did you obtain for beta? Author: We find 0.35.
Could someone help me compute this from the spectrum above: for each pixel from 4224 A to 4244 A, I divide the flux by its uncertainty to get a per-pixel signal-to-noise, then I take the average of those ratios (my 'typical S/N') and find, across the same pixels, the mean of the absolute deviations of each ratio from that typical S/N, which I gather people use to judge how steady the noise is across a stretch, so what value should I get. 1.0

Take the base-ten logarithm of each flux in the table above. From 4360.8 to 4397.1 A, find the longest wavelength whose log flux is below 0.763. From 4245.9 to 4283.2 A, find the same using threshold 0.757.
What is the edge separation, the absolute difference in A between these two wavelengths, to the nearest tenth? 107.8 A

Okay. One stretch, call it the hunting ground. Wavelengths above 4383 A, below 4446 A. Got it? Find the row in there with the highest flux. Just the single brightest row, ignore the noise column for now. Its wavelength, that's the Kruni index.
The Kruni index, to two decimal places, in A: 4438.80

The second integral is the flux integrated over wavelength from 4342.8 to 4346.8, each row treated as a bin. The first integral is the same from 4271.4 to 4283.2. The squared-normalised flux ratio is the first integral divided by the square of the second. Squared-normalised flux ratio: 0.13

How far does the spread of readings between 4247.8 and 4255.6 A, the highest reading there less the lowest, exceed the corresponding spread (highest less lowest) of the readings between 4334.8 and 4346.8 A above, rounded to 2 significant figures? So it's -1.4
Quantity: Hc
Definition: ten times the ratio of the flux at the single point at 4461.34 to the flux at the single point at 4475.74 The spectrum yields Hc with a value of 10.7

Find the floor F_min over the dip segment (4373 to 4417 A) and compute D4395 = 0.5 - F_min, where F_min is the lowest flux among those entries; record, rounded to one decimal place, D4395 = -4.7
